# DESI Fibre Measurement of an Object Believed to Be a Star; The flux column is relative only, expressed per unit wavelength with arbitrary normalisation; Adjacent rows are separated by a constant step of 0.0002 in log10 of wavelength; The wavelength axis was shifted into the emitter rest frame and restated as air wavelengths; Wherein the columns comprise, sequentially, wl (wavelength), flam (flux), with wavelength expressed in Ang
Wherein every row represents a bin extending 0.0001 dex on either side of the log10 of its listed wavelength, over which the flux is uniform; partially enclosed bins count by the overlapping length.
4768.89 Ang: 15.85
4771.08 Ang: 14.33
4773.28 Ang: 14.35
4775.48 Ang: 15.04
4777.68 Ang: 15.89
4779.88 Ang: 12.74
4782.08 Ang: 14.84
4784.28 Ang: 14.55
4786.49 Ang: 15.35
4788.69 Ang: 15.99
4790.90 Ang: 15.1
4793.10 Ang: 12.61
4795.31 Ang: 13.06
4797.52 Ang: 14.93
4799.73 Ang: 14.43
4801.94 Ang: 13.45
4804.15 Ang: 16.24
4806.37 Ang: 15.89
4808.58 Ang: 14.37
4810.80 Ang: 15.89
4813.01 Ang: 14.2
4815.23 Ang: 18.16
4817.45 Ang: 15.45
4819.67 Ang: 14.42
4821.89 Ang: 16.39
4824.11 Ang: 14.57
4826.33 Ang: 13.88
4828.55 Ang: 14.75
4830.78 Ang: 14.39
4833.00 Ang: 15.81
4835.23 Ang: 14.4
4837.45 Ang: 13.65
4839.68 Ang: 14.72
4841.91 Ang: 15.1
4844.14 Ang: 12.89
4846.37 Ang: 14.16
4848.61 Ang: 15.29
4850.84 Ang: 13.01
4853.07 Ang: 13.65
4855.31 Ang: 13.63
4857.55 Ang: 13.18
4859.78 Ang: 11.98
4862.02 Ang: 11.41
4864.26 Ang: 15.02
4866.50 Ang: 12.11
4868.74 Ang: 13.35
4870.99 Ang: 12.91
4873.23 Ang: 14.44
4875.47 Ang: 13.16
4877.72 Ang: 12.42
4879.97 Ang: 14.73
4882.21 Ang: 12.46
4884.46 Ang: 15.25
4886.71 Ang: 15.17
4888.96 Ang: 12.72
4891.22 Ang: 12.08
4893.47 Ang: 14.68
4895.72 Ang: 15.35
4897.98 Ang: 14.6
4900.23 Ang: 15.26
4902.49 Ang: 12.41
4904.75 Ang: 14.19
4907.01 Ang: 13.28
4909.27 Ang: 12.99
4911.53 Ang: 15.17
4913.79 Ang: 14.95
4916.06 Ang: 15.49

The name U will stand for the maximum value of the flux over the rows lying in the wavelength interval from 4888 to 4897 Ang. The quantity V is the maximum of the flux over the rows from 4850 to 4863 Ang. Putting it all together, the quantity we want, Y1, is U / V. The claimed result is 1.12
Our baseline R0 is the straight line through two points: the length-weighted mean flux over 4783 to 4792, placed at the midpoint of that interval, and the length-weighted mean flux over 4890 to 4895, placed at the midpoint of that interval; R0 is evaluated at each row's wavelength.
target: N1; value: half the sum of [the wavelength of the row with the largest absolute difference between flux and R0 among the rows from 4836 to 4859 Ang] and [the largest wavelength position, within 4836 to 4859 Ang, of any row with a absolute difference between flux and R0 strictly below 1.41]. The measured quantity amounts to 4850.8 Ang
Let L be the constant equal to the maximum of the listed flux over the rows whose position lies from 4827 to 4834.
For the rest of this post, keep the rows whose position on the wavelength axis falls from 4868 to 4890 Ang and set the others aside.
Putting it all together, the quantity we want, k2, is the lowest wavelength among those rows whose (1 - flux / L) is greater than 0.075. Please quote 4868.74 Ang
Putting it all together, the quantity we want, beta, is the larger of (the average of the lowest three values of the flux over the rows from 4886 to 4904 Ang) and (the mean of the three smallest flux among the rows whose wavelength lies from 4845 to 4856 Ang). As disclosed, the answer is 13.4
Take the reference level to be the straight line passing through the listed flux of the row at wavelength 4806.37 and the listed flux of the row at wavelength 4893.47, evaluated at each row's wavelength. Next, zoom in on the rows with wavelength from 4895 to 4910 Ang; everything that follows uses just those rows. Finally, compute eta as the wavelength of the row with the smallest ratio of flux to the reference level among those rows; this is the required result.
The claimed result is 4902.49 Ang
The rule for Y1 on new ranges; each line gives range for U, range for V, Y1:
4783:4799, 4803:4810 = 0.98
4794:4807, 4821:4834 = 0.99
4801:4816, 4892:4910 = 1.18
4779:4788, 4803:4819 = 0.85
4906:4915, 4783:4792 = 0.95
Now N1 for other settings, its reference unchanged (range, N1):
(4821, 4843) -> 4831.9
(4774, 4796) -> 4785.4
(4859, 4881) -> 4871.0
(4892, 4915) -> 4910.4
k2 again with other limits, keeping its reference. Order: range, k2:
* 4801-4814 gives 4801.94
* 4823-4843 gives 4824.11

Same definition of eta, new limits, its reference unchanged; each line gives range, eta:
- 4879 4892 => 4891.22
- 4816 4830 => 4826.33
